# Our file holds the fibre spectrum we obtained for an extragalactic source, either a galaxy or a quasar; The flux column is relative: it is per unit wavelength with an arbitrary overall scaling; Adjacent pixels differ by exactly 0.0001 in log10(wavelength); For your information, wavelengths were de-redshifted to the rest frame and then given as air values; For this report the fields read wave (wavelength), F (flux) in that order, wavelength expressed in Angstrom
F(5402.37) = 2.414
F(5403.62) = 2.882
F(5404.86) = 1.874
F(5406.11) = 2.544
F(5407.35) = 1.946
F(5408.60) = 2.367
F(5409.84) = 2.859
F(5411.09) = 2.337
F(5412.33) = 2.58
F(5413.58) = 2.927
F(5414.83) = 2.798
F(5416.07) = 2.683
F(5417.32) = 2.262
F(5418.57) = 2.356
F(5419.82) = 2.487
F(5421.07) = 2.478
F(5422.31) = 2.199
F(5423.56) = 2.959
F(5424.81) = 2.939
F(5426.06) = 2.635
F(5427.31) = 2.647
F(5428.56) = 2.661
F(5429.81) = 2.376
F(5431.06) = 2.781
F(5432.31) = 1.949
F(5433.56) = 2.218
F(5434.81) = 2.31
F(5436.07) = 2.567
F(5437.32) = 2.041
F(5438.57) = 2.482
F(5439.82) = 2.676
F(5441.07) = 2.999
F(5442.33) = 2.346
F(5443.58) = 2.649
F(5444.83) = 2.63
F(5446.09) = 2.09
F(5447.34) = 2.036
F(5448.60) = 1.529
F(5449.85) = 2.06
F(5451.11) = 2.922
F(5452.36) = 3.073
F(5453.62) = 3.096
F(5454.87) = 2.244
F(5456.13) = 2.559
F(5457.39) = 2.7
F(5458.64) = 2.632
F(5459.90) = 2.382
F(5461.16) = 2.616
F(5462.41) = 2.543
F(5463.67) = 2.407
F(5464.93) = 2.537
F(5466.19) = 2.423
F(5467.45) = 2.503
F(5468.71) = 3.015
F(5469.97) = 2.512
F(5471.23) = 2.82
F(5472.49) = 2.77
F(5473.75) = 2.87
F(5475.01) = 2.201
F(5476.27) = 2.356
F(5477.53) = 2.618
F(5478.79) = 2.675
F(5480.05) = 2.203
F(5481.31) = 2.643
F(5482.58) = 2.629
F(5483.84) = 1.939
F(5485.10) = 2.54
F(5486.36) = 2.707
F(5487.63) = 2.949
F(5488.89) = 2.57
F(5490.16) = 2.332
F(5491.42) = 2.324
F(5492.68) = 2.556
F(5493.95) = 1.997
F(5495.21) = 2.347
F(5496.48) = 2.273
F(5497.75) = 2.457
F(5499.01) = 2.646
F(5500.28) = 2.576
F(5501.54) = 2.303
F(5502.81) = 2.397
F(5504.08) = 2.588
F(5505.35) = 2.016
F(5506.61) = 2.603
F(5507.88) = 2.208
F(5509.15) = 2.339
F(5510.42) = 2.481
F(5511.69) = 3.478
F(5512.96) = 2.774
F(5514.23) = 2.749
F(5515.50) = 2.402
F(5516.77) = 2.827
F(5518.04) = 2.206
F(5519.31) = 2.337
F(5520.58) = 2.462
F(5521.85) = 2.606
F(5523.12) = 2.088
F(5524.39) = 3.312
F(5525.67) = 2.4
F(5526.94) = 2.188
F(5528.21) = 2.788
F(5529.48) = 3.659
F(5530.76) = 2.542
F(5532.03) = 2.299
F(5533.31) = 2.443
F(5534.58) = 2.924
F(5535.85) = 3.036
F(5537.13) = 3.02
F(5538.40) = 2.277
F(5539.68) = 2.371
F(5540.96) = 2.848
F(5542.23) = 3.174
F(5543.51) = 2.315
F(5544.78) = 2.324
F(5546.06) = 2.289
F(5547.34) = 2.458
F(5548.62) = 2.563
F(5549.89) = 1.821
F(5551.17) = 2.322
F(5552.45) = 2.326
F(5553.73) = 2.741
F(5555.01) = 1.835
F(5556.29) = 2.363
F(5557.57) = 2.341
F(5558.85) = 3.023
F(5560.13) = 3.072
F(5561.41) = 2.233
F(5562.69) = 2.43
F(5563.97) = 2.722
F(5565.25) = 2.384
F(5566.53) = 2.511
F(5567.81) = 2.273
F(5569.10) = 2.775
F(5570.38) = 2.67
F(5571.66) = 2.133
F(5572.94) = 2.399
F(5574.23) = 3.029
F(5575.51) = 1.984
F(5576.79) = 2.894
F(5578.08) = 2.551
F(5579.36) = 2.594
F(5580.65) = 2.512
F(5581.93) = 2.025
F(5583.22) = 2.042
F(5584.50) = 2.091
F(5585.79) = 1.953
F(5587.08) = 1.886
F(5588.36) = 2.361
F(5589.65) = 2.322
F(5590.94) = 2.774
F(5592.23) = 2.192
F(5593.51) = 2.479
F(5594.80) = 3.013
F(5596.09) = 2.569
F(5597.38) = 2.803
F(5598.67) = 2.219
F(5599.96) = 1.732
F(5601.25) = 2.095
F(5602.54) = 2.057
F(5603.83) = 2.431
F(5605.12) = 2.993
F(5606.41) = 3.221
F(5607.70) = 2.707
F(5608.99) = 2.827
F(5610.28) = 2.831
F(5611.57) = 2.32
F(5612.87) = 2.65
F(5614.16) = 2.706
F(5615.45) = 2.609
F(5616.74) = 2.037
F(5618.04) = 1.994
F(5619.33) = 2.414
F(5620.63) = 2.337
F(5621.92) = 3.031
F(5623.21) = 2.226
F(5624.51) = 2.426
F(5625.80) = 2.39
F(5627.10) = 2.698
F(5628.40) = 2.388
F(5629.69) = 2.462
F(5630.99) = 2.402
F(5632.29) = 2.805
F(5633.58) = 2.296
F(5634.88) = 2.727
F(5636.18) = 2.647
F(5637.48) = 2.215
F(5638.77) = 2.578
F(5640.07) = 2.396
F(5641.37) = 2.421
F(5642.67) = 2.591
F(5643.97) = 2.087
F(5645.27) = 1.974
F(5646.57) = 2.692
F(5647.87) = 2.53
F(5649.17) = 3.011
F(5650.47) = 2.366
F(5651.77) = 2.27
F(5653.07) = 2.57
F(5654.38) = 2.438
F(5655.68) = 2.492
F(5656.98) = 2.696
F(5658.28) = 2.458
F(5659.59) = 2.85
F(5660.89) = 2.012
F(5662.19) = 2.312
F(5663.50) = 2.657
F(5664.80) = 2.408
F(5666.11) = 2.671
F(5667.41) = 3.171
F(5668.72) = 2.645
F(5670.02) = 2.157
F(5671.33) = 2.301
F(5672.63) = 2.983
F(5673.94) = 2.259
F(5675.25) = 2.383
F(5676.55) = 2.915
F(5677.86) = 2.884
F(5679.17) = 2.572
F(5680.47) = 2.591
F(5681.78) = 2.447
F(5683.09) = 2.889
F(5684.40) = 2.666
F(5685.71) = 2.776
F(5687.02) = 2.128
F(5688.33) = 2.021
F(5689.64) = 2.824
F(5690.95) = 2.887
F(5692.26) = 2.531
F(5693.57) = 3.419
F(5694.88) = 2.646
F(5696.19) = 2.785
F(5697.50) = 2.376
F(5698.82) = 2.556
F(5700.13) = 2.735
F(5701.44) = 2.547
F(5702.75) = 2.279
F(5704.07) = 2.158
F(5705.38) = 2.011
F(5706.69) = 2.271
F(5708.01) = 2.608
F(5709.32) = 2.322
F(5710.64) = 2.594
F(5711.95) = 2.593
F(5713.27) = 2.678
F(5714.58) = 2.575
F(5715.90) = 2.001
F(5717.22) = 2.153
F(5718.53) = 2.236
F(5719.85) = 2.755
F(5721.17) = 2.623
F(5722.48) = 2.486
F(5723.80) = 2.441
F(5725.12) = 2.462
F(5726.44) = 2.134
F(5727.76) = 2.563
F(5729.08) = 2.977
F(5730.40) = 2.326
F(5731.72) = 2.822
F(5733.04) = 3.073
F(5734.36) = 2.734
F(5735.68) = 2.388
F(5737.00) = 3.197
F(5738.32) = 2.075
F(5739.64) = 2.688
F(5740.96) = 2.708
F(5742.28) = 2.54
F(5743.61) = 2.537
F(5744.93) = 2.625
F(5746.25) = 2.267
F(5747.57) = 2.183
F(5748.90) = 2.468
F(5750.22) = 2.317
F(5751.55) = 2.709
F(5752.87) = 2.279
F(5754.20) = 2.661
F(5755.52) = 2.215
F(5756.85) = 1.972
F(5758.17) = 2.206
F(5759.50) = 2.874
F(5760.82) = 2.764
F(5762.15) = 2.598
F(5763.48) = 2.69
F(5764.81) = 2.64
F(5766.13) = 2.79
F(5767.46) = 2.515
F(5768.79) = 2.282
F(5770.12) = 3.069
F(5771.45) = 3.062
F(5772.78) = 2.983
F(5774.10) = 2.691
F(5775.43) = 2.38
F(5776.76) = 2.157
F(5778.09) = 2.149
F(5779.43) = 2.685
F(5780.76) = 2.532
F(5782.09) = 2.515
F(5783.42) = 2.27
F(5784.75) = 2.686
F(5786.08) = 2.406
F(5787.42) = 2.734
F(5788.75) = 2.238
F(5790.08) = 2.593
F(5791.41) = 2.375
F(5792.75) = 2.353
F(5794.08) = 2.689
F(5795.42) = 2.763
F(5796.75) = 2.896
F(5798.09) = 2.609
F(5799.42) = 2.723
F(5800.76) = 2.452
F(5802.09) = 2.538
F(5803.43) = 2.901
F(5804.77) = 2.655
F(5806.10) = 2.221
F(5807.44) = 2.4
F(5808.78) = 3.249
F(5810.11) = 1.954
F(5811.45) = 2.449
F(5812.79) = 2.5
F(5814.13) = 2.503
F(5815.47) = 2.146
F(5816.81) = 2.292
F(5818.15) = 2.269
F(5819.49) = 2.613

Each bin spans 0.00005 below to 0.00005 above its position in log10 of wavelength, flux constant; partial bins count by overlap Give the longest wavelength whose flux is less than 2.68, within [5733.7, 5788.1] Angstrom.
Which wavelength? 5786.08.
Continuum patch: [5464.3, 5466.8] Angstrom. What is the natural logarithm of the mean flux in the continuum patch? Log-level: 0.91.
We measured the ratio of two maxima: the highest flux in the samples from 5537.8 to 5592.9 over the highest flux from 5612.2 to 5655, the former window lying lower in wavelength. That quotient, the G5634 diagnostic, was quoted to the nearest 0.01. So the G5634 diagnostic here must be 1.05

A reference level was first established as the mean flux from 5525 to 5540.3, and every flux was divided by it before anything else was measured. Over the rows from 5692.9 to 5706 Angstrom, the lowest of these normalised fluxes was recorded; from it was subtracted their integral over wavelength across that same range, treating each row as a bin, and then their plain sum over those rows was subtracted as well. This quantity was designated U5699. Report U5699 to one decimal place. -21.4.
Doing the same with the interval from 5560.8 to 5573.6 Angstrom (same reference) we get -20.2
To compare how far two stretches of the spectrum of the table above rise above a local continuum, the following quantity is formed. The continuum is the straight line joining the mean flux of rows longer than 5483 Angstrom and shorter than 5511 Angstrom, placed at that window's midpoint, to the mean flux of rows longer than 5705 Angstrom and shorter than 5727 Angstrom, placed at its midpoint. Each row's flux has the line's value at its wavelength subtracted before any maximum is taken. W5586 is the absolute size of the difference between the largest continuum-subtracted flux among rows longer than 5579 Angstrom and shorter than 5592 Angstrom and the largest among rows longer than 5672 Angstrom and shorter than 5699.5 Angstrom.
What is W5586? 0.65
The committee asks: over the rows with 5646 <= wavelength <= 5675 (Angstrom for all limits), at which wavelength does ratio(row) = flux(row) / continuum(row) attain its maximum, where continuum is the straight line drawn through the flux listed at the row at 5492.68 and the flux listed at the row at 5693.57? 5667.41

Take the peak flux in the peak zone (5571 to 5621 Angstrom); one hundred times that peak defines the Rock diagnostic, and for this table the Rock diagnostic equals 322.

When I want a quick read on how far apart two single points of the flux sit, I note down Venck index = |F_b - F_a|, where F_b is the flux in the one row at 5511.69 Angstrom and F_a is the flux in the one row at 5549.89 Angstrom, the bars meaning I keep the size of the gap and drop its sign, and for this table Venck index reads 1.7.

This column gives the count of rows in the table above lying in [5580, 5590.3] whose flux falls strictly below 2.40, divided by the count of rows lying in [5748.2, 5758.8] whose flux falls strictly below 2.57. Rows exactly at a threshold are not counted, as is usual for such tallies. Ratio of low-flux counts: 1.2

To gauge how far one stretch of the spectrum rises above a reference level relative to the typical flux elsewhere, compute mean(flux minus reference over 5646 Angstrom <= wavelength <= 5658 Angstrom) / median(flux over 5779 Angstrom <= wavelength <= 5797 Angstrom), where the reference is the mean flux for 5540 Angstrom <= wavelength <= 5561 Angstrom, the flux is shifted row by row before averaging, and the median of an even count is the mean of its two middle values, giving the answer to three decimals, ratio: 0.029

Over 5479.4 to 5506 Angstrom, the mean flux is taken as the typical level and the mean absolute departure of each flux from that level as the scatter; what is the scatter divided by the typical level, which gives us 0.084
